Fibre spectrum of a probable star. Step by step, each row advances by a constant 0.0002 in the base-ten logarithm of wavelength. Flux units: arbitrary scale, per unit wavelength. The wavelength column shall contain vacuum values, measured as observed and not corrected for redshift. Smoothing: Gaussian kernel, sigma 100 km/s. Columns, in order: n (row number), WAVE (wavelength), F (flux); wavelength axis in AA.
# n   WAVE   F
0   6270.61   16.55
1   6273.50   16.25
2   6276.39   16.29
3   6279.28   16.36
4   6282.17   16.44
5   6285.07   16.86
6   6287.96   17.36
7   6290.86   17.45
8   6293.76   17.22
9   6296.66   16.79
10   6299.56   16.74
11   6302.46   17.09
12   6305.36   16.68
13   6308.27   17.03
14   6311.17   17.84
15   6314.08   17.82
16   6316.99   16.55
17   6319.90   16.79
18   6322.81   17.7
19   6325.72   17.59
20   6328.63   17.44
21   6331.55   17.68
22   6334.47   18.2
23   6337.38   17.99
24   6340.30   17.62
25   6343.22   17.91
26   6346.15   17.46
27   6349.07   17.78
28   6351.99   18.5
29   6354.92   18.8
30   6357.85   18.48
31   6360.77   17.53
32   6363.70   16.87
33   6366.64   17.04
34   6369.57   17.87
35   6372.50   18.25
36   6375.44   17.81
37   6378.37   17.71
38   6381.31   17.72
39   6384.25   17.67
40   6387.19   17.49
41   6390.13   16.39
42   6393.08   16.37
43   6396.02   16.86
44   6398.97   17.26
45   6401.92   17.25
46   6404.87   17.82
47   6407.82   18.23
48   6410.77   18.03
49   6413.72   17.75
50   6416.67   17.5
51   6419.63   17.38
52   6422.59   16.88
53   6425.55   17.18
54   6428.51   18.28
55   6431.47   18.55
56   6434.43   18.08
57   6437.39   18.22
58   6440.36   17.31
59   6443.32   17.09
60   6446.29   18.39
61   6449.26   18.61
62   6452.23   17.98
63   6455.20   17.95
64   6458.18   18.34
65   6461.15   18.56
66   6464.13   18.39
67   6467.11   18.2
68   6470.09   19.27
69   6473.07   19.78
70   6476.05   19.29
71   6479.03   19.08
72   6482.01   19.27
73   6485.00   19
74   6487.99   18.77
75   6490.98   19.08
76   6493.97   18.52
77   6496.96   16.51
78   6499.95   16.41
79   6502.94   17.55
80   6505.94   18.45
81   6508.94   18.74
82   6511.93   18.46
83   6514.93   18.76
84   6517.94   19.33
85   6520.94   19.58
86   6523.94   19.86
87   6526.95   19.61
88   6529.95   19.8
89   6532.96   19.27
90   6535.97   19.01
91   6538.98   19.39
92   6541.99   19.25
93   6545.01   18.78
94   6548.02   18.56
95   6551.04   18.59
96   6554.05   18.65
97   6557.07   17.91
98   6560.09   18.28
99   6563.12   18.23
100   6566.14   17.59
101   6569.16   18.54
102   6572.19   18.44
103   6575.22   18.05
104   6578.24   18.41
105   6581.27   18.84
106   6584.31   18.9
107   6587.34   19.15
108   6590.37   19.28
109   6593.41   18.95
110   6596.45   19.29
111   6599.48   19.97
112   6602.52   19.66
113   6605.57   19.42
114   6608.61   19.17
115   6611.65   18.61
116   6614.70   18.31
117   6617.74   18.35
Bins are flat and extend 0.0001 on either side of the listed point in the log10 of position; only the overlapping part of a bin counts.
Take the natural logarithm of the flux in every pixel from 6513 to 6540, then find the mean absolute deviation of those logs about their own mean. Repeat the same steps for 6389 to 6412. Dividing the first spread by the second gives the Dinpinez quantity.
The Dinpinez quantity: 0.44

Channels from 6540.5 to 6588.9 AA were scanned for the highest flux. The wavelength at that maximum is 6541.99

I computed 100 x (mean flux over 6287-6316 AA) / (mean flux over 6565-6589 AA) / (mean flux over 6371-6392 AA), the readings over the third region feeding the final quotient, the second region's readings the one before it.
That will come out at 5.29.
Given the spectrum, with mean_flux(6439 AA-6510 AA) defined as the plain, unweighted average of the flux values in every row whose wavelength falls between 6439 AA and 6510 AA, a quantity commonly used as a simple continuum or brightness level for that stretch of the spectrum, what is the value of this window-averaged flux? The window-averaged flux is 18.4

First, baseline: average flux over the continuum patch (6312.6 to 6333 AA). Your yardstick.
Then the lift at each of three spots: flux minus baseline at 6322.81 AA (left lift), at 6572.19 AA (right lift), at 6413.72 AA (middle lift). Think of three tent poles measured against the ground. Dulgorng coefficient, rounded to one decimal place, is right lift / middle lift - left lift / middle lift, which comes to 1.9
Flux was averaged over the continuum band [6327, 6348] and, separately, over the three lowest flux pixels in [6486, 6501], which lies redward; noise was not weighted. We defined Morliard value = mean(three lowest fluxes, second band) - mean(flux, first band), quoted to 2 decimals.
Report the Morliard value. -0.61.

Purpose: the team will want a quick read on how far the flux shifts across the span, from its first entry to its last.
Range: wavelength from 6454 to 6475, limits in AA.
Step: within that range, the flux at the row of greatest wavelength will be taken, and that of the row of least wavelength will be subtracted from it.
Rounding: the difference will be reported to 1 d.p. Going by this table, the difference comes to 1.8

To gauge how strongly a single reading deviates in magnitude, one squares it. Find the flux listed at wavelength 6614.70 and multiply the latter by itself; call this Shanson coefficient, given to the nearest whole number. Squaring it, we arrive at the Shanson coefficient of 335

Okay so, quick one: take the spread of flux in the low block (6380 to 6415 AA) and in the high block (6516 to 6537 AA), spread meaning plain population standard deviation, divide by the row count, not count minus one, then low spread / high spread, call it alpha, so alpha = 2.04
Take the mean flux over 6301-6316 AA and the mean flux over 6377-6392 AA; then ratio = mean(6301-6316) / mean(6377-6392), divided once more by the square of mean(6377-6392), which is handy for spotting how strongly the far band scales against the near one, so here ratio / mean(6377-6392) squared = 0.0033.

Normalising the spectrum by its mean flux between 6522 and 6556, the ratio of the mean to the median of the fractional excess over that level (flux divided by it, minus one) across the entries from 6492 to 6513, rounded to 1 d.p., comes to 1.9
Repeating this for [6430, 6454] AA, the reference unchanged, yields 1.1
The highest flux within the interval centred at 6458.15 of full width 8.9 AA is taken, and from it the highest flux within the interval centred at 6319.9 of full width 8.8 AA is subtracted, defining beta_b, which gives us 0.9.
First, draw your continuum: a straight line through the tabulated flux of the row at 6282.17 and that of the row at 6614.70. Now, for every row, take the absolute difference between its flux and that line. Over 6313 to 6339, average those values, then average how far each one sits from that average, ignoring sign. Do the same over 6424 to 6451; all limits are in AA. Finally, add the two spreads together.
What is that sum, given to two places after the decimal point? 0.77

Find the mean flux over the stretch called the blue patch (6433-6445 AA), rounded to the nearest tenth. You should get 17.7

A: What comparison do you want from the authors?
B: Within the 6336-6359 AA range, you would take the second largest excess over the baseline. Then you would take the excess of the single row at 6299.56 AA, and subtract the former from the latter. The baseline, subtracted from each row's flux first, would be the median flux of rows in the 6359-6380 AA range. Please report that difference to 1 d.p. -1.8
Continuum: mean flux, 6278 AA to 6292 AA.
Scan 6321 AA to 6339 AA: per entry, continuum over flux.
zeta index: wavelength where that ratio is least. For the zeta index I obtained 6334.47 AA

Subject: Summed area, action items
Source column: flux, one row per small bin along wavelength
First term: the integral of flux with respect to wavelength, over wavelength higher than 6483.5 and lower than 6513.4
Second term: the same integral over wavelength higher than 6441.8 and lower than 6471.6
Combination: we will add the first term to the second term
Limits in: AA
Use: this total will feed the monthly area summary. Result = 1087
